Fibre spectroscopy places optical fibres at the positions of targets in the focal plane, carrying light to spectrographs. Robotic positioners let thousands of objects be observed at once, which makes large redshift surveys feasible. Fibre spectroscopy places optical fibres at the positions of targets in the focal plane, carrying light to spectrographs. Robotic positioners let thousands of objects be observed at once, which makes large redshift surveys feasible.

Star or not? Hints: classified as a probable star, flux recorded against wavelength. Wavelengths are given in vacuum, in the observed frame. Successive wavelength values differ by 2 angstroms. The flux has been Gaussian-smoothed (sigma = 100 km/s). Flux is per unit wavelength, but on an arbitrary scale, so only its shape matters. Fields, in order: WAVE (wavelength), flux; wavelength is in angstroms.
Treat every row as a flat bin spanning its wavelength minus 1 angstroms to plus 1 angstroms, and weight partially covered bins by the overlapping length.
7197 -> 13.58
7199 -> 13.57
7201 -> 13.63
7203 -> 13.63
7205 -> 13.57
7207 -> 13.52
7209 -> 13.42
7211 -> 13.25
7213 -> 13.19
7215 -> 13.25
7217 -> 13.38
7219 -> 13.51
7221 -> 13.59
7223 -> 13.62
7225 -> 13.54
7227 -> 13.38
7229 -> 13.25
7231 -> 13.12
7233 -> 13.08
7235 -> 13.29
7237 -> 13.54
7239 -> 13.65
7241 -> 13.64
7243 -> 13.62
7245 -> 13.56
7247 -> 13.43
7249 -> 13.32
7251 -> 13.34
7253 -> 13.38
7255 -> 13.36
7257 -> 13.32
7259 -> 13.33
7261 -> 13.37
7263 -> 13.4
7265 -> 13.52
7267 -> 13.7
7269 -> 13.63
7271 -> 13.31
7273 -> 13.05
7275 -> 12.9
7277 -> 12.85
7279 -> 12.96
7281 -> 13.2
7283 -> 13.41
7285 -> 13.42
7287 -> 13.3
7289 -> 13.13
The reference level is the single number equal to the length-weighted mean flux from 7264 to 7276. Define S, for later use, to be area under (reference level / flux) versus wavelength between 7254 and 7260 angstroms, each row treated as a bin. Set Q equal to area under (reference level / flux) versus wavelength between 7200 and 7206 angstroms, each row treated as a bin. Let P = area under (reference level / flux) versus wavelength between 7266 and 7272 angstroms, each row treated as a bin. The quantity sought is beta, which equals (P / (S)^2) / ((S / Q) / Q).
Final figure 0.95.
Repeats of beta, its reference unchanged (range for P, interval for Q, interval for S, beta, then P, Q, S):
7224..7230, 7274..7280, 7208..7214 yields 1.05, 5.98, 6.21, 6.03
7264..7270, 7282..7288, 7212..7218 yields 0.96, 5.88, 5.99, 6.04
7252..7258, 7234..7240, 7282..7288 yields 0.98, 6.00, 5.94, 5.99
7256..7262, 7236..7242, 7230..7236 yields 0.92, 6.01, 5.89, 6.09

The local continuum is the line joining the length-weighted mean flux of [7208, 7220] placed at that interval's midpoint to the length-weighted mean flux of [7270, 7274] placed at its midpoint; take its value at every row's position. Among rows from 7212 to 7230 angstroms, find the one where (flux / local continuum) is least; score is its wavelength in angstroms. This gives 7213 angstroms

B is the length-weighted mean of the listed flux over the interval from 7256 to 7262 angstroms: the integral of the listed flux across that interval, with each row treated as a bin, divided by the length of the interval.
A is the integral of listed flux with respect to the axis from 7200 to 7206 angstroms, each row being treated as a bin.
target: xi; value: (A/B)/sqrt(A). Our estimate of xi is 0.677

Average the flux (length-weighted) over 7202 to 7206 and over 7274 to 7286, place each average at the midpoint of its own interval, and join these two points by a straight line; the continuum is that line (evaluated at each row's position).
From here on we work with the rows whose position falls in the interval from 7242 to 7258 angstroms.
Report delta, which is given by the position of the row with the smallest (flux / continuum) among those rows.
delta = 7249 angstroms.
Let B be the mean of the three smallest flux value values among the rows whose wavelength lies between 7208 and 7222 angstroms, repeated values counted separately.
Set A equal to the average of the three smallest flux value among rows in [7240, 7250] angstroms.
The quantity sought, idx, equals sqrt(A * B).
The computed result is 13.3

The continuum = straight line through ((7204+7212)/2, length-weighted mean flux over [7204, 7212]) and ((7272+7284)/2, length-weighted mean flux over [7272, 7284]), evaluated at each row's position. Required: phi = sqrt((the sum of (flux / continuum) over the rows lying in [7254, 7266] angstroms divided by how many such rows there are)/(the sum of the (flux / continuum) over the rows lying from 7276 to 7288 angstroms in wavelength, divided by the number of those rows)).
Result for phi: 1.00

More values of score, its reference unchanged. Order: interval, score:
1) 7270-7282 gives 7277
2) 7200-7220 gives 7213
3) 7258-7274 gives 7273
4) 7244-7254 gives 7249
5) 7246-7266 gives 7249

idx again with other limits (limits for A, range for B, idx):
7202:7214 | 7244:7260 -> 13.3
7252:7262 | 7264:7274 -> 13.3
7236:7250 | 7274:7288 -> 13.2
